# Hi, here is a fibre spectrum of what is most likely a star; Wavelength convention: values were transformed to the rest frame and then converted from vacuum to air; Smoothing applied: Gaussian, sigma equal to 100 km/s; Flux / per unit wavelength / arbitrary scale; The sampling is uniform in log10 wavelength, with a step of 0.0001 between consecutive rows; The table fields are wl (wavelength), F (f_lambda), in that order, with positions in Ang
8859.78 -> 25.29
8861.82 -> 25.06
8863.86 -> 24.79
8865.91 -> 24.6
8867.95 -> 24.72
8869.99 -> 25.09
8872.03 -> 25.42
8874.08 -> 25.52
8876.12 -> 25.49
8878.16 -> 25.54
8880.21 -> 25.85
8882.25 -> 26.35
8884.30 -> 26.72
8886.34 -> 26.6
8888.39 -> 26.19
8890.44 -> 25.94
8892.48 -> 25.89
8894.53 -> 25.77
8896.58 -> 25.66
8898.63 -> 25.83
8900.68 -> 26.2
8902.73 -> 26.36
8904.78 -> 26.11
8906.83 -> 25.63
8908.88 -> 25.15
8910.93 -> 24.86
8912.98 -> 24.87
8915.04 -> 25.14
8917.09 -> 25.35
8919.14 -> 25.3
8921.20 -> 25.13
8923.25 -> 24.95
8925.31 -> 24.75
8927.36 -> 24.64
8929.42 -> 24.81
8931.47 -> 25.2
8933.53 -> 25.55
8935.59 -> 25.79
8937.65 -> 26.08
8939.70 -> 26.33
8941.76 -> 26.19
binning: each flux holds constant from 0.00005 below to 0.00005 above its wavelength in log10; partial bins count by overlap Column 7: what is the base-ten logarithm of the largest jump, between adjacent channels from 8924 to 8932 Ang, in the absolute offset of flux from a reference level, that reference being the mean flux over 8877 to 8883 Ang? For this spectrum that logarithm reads -0.41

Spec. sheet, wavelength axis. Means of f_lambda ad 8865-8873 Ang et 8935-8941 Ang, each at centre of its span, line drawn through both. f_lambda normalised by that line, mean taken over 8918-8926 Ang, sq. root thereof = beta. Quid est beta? 0.98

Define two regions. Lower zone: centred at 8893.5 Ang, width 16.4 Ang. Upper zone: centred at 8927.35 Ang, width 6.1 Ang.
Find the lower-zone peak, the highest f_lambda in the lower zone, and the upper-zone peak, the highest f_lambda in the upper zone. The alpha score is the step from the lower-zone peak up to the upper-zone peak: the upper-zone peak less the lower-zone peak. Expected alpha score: -1.8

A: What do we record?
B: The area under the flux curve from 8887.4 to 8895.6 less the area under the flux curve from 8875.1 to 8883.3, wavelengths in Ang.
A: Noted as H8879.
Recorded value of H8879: 1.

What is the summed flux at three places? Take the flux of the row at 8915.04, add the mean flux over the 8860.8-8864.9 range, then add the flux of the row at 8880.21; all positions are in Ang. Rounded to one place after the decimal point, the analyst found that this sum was 75.9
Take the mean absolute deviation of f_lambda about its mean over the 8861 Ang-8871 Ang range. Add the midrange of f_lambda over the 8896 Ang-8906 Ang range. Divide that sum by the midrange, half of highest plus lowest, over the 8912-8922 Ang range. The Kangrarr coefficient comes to 1.04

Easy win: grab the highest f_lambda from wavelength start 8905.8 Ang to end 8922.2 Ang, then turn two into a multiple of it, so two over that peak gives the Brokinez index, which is 0.0780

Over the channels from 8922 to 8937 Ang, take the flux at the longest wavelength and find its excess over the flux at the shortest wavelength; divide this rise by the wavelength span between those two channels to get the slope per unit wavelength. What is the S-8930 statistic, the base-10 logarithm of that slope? -1.2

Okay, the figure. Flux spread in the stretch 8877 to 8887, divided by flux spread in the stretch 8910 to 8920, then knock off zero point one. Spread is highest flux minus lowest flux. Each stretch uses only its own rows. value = 2.3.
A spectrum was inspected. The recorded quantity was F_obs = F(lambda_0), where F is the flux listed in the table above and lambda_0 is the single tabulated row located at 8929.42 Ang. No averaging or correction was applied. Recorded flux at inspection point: 24.81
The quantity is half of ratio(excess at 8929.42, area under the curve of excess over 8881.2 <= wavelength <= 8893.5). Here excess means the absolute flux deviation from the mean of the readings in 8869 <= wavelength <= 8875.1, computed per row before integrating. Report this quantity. 0.02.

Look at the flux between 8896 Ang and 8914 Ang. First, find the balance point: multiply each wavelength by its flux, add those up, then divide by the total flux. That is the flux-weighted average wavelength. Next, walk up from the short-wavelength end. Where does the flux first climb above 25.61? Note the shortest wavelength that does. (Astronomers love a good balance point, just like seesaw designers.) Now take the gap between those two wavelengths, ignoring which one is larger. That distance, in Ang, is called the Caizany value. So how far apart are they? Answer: 8.1 Ang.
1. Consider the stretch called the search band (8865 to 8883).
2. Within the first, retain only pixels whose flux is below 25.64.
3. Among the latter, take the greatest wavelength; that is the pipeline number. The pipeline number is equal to 8878.16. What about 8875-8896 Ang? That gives 8878.16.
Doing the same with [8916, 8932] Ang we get 8931.47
